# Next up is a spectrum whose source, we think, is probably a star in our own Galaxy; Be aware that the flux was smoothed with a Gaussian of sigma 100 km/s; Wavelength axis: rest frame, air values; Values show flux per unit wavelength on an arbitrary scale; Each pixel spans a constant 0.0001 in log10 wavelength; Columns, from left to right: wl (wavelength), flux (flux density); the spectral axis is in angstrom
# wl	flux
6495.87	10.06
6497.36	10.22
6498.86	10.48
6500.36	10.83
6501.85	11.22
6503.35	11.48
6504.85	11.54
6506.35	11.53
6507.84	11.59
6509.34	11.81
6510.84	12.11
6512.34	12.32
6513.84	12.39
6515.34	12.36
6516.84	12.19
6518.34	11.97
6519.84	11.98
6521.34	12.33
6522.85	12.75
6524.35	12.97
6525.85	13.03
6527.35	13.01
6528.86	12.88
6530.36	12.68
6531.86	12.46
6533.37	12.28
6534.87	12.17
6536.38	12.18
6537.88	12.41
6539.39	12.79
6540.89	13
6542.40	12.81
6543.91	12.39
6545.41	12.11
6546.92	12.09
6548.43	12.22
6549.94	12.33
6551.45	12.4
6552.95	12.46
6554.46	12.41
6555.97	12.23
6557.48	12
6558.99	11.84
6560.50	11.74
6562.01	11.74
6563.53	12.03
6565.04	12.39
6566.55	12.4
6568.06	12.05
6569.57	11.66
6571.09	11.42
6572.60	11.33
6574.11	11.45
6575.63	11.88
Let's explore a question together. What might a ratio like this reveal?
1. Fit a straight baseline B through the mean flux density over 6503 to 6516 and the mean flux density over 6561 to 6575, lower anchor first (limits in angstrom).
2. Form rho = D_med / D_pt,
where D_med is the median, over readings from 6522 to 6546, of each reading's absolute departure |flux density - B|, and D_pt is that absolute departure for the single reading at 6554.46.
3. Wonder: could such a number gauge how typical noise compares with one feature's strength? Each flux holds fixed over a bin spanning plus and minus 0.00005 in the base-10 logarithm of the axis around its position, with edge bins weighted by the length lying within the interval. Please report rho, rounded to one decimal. 1.5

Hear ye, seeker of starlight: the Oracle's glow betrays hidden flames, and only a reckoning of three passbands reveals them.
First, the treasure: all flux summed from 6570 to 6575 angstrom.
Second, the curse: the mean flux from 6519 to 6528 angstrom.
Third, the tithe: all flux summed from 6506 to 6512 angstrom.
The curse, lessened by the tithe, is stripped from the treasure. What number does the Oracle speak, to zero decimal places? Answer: 69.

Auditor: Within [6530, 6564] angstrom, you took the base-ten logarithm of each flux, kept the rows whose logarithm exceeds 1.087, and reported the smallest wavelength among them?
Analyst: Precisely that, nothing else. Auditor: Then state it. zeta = 6530.36 angstrom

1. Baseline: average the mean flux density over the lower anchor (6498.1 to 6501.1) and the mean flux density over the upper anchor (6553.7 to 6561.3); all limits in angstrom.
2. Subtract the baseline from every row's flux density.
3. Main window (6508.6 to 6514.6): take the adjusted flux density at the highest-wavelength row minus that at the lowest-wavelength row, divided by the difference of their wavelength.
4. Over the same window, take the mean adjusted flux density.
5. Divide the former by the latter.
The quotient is 0.16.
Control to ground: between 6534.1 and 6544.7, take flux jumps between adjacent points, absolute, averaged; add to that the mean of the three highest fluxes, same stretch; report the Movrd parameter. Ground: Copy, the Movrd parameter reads 13.1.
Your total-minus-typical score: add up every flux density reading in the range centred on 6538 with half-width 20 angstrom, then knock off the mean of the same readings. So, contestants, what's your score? 324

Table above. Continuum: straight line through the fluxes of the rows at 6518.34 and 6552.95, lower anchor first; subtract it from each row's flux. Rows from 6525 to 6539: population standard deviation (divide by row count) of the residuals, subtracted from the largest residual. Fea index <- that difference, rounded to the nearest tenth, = 0.6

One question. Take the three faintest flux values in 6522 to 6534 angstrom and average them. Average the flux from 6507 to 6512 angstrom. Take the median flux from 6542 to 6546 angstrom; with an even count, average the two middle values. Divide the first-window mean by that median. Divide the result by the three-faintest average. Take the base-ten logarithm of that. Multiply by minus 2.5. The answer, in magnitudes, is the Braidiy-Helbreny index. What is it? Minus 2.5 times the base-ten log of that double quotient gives 2.79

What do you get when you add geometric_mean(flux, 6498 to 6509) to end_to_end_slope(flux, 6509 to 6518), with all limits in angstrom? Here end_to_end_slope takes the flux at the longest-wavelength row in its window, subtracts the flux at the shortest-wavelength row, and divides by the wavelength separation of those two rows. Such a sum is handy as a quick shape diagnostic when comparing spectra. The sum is 11.3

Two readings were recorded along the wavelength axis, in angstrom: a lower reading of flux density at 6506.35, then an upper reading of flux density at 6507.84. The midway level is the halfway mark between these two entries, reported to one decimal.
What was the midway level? 11.6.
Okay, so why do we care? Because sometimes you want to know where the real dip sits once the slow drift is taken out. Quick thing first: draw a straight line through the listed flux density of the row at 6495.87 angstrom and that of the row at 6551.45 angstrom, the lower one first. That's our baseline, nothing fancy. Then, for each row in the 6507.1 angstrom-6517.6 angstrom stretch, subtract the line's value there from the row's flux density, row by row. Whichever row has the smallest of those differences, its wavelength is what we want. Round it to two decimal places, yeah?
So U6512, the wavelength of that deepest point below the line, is 6507.84 angstrom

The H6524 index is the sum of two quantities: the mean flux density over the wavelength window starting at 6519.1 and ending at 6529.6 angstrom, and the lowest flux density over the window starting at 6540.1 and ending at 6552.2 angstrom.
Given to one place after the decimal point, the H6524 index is 24.8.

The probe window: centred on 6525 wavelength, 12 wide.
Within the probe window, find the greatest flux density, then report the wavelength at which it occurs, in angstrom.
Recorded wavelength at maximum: 6525.85 angstrom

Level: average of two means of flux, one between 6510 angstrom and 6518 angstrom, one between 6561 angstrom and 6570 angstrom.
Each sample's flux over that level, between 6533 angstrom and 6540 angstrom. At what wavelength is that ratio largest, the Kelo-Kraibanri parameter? 6539.39 angstrom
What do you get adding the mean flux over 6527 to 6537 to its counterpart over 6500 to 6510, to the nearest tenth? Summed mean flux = 24.0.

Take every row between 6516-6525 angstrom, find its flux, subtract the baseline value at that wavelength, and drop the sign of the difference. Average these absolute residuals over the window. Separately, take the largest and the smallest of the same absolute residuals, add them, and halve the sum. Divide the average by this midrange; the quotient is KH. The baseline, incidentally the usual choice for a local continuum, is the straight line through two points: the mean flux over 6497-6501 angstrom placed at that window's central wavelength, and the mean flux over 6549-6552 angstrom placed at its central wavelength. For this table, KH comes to 0.95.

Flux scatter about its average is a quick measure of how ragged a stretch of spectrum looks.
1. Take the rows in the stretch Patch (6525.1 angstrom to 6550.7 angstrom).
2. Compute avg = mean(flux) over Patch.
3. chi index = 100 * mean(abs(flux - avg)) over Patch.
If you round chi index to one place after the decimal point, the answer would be 30.1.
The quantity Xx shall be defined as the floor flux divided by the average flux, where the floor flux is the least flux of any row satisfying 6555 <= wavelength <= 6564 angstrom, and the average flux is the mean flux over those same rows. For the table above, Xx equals 0.984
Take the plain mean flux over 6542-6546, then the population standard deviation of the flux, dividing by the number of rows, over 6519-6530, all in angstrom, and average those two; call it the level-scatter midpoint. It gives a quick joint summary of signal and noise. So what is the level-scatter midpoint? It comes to 6.40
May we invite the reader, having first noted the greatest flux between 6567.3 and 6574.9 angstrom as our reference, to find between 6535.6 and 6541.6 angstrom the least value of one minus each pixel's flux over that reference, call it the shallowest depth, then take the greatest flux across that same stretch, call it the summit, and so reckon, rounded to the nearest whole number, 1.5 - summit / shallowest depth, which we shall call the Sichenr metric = 166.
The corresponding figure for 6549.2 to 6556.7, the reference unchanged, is 368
